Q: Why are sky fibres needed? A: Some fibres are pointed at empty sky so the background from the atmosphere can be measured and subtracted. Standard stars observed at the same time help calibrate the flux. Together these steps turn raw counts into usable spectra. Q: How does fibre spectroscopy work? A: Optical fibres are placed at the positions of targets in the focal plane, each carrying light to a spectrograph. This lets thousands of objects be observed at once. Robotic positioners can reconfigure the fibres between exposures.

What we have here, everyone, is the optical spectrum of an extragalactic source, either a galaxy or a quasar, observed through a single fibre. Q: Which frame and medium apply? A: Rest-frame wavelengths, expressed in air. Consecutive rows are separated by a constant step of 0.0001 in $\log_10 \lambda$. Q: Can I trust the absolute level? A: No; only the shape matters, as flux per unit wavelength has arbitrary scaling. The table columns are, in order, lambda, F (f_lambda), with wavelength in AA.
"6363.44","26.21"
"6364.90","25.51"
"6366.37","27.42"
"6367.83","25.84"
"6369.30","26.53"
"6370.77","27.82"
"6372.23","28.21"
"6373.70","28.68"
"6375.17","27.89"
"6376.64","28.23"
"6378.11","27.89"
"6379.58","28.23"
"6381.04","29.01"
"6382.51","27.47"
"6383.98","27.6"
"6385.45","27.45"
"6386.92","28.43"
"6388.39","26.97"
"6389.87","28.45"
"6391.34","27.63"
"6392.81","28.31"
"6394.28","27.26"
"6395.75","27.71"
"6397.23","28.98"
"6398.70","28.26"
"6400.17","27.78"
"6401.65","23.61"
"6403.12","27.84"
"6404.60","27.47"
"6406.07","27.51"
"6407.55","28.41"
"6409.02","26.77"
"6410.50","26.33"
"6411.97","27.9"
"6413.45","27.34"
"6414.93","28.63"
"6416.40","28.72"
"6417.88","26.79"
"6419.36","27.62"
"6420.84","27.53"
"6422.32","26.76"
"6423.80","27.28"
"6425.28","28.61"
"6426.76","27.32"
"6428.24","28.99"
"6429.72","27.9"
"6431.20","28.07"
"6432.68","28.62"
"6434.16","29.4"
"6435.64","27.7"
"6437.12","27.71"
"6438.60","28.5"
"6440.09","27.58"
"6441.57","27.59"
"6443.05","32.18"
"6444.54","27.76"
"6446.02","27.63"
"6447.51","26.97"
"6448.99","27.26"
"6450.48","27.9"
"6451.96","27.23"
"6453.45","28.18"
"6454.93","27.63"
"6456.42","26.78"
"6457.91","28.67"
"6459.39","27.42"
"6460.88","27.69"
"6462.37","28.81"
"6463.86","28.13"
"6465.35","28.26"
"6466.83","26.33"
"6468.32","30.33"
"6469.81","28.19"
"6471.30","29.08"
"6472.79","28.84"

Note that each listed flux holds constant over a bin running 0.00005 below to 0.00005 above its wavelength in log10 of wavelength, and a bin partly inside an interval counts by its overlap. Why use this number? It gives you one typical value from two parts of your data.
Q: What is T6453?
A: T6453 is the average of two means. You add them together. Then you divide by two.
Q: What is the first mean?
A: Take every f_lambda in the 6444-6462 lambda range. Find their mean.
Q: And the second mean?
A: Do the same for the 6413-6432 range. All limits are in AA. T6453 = 27.7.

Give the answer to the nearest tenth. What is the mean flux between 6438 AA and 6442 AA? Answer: 27.9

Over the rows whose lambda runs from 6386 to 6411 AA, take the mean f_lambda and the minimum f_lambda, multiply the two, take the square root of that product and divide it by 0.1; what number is 254.9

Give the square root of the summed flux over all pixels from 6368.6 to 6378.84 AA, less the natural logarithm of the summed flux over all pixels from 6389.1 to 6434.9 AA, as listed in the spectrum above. 7.2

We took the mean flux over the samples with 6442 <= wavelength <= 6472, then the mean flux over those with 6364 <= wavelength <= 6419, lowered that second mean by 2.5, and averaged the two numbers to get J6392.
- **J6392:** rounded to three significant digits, 26.6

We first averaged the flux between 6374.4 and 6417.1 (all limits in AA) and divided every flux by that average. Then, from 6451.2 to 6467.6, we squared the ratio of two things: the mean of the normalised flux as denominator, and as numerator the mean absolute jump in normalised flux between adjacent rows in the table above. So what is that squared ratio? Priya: 0.0012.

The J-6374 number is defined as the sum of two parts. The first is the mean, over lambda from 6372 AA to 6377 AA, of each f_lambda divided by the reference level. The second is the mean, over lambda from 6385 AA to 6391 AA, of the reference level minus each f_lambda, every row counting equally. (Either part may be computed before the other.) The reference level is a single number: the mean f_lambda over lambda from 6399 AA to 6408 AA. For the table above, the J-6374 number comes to 0.3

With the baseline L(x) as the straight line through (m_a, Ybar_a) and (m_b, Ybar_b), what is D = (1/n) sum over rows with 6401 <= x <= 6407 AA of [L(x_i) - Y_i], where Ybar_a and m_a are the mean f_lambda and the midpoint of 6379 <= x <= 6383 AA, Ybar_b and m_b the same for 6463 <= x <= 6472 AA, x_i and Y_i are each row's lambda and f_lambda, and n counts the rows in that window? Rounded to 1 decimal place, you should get 1.7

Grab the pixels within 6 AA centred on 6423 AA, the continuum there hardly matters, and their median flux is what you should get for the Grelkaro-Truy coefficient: 27.4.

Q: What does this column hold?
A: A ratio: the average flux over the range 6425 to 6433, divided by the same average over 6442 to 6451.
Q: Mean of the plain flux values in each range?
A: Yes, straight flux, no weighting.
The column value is 0.999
